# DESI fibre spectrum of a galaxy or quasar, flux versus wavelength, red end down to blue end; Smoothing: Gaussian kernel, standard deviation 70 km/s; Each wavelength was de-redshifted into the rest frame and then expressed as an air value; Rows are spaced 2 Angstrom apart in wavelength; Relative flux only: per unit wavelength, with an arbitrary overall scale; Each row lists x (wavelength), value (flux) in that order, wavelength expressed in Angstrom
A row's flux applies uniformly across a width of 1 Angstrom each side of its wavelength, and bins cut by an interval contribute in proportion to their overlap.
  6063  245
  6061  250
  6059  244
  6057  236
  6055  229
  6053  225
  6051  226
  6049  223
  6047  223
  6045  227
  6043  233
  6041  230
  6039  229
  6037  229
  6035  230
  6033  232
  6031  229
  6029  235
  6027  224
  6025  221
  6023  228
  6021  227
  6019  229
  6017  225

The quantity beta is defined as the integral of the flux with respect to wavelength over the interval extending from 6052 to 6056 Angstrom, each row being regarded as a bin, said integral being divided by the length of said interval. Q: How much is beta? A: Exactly 227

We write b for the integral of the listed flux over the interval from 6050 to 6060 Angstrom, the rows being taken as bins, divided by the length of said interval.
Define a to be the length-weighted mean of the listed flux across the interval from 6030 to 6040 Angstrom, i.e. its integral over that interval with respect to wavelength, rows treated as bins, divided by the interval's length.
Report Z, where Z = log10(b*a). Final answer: 4.73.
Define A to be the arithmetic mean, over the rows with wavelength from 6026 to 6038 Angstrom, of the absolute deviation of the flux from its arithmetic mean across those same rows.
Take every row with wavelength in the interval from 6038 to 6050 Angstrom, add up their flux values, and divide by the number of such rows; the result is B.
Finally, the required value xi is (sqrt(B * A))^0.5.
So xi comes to 4.88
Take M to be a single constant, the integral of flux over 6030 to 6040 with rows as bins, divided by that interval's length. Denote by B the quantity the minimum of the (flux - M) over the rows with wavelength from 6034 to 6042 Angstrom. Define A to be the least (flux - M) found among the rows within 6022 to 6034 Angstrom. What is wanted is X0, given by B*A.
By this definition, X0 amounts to 7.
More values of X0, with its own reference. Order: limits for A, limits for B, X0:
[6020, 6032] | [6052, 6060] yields 42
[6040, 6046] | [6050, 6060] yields 13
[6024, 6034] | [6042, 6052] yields 60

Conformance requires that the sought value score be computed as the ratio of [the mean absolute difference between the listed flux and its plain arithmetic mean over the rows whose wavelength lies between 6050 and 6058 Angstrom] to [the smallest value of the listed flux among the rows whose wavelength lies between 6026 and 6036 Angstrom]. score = 0.0156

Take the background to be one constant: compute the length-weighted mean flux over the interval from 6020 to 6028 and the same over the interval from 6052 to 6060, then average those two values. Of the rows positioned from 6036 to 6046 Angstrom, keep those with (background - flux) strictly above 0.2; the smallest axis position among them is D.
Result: 6037 Angstrom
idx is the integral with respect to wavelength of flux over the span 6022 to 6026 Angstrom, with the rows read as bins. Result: 898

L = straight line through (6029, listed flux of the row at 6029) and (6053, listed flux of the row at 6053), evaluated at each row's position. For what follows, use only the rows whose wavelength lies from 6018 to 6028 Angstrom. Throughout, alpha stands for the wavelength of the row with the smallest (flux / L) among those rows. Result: 6025 Angstrom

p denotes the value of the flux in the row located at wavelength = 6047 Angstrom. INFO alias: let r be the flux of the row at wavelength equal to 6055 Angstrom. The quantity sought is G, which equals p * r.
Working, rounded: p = 223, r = 229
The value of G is 51067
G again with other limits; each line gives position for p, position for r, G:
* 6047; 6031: 51067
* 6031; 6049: 51067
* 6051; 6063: 55370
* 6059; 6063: 59780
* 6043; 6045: 52891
